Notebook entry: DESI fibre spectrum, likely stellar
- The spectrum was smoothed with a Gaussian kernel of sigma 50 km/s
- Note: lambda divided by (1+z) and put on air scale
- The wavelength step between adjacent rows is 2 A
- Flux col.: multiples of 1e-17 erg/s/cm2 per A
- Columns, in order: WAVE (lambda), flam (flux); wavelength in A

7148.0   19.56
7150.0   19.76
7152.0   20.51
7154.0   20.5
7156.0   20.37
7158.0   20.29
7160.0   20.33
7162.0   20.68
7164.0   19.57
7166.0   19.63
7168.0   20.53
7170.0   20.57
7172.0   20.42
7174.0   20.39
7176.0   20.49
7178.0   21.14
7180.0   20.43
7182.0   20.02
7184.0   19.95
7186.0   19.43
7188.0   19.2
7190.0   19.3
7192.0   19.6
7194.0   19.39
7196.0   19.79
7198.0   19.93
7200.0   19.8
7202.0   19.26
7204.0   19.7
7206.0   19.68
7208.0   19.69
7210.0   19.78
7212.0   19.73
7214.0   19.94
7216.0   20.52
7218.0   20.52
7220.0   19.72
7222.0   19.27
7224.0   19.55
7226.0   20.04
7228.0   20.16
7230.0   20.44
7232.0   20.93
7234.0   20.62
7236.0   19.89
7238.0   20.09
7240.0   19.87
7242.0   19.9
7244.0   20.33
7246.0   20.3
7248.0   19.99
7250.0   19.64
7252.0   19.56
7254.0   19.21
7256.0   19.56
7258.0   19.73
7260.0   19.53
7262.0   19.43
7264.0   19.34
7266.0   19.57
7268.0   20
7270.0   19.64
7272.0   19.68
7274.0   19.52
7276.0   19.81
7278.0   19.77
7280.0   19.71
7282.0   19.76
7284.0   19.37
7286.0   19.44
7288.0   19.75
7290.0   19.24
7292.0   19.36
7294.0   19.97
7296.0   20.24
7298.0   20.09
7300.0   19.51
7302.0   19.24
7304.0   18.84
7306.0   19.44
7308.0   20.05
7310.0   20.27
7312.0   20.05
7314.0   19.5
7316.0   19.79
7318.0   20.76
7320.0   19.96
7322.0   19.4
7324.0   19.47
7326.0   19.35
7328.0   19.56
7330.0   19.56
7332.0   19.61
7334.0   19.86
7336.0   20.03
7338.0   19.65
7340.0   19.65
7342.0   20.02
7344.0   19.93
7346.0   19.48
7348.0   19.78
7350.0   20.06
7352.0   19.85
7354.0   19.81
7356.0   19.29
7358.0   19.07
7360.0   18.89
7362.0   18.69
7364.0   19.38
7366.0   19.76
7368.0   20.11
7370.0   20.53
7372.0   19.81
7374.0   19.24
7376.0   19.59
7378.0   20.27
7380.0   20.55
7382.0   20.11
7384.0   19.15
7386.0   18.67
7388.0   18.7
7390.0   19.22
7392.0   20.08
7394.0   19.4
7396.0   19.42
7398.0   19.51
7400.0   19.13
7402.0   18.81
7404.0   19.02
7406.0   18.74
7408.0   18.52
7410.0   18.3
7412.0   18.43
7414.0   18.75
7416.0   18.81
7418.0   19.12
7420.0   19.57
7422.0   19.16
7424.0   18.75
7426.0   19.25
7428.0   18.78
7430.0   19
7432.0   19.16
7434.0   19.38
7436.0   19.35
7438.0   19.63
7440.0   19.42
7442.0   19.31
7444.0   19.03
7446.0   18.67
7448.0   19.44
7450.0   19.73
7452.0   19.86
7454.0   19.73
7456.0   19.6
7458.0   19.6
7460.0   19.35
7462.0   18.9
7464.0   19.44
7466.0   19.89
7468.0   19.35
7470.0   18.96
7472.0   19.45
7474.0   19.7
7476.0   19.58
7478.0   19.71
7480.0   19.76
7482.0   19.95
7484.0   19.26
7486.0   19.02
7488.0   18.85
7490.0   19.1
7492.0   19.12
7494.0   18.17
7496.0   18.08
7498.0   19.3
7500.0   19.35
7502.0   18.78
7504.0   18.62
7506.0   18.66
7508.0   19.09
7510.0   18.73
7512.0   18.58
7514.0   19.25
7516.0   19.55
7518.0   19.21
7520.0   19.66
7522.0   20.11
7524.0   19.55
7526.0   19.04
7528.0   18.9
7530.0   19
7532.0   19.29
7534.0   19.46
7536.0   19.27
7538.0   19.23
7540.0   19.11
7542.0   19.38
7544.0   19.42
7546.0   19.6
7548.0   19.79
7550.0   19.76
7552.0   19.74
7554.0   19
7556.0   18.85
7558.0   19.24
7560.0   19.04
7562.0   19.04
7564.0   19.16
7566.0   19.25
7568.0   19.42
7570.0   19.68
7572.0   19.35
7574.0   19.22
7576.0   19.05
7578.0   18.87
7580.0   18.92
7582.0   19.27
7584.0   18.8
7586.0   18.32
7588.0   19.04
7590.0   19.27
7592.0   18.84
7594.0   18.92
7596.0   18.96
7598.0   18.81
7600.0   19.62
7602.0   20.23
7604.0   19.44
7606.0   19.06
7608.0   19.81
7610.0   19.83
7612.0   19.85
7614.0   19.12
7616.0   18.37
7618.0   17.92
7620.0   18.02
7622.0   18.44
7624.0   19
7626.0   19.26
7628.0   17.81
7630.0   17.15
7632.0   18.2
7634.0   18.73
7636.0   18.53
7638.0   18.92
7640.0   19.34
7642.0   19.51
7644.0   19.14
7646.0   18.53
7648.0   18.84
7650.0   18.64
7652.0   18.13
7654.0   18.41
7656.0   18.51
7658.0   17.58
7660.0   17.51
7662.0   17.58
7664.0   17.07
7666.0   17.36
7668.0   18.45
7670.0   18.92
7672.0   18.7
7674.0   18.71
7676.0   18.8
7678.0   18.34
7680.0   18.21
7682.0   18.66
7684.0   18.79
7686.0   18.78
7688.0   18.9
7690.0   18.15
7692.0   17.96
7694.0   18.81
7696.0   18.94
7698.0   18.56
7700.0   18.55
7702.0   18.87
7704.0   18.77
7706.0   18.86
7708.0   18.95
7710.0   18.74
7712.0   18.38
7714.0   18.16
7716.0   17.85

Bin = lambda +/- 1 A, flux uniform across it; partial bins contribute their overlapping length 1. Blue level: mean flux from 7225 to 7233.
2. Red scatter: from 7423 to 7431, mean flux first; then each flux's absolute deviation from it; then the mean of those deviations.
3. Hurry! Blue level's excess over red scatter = 20.21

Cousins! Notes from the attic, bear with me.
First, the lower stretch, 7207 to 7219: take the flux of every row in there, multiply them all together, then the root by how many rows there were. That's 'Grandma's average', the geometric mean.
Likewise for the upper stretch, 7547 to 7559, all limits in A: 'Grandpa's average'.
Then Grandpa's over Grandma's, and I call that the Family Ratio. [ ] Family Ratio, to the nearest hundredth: 0.97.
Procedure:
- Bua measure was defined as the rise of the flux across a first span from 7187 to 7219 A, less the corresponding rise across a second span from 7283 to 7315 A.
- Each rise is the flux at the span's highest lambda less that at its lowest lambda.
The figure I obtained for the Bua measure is 1.2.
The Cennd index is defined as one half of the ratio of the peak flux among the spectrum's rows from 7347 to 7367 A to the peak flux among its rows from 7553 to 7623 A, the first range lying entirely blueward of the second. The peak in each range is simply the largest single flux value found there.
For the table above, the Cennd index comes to 0.496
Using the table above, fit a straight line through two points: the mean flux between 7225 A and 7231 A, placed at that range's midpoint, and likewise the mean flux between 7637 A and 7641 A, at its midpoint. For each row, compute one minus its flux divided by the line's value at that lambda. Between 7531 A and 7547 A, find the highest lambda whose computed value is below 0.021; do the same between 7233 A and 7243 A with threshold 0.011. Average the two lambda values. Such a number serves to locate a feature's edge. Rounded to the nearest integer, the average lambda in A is 7392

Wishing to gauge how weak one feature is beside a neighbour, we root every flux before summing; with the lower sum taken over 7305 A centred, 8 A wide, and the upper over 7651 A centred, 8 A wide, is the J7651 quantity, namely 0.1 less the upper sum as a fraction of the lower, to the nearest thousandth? -0.877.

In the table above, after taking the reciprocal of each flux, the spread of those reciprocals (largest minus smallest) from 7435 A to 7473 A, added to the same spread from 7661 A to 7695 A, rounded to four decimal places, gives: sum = 0.0090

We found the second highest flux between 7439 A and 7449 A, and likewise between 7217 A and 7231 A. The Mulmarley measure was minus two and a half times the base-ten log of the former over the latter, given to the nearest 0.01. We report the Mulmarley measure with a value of 0.06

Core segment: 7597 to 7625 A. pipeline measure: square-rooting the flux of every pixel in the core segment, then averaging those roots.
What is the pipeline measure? 4.37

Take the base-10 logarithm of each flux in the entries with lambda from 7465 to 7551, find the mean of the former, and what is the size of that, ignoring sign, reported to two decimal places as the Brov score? 1.28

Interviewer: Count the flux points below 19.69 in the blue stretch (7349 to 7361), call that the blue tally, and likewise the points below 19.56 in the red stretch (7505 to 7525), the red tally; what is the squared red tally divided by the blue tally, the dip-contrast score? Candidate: 21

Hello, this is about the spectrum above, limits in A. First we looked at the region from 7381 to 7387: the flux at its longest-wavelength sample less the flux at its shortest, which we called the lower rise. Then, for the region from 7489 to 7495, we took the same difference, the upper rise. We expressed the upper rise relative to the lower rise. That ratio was 0.6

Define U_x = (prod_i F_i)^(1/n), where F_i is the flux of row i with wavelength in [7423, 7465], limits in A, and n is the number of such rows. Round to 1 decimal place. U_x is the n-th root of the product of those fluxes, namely 19.3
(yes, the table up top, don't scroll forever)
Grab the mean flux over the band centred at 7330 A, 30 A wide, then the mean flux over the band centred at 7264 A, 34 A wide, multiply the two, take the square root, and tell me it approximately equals 19.7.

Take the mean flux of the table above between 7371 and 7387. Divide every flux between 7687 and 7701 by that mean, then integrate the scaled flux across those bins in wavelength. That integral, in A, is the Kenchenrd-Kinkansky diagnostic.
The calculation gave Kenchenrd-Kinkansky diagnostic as 13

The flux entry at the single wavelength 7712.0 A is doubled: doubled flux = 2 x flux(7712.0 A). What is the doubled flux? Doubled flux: 36.8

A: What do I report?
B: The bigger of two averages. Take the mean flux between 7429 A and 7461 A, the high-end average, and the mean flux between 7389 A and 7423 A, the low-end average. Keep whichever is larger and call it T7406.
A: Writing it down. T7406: 19.4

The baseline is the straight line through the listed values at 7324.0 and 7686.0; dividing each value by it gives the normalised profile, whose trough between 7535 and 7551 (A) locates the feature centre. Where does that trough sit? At 7540.0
